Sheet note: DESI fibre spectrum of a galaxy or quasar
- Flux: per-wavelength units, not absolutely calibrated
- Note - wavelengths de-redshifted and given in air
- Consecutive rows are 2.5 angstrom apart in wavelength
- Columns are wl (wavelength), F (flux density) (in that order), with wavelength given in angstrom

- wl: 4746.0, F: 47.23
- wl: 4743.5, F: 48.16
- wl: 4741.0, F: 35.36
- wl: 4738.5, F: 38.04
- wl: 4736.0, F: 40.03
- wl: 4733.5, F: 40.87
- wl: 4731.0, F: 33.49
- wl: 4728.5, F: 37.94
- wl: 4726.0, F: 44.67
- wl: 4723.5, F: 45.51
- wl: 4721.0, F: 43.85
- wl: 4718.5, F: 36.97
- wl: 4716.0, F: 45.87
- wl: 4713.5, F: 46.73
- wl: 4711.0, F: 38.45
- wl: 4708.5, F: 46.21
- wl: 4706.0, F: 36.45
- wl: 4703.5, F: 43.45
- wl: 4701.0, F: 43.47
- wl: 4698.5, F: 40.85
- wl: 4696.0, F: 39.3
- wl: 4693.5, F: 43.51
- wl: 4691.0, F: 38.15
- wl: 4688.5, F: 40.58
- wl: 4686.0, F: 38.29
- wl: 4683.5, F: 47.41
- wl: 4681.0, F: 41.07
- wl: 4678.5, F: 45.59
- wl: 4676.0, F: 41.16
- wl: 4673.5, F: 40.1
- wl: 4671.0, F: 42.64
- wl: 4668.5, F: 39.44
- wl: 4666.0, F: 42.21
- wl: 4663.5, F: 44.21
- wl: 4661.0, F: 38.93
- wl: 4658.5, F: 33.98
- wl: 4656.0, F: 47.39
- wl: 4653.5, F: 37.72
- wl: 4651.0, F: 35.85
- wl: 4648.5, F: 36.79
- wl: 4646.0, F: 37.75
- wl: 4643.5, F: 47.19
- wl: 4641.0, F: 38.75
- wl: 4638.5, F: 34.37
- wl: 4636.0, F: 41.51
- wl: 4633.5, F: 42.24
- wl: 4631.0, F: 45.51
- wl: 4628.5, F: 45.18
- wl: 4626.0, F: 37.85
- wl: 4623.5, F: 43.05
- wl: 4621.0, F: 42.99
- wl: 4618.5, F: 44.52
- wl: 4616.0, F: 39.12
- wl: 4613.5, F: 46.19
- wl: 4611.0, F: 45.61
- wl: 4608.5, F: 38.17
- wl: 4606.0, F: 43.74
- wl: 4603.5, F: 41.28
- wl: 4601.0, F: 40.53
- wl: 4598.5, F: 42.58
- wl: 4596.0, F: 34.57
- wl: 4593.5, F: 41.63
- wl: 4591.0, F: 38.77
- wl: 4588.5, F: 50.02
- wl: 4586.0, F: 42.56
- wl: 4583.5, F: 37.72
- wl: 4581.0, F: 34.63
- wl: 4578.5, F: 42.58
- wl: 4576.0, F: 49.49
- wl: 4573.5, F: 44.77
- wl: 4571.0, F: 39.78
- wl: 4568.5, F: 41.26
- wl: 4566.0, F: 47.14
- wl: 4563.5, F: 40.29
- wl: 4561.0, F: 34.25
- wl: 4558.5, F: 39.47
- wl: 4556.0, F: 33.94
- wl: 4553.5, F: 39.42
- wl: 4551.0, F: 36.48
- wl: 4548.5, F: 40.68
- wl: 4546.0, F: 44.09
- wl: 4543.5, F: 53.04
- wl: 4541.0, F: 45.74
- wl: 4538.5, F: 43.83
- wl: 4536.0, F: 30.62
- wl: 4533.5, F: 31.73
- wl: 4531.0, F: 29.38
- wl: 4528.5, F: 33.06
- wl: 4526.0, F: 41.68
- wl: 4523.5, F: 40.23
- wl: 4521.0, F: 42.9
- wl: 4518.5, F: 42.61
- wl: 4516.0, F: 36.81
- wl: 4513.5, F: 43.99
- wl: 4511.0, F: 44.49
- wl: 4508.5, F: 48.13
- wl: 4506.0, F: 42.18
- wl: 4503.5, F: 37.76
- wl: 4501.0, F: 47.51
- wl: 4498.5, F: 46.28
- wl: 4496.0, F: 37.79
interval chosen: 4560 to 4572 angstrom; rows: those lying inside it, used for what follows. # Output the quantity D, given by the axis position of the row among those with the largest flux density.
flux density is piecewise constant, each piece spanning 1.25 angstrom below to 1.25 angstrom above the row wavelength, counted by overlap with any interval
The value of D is 4566.0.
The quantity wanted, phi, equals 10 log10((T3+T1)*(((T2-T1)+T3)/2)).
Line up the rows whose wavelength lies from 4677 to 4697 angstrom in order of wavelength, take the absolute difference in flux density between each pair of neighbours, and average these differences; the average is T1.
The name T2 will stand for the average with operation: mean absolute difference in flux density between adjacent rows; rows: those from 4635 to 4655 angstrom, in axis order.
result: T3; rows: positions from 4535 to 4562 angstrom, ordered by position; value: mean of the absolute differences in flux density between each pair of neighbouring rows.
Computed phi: 14.8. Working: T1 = 4.9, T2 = 4.7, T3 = 5.8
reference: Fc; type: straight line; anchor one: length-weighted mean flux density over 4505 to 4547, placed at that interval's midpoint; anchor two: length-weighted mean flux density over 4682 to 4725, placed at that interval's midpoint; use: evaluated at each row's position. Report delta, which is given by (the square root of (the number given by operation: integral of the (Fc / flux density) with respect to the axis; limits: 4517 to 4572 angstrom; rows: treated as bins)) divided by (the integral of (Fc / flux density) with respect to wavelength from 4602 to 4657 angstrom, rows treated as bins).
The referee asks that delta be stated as 0.137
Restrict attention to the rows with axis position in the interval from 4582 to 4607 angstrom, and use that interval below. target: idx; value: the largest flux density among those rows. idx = 50.02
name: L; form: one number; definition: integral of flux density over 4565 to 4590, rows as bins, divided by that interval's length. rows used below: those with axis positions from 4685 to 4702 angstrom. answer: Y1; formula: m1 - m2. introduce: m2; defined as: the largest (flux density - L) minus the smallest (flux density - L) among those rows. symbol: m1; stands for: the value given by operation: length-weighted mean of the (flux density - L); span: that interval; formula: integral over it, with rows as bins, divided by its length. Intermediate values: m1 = -2.3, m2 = 5.4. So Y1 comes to -7.7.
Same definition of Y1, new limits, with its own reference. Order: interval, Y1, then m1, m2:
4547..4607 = -18.3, -2.2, 16.1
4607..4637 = -8.6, -0.2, 8.3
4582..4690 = -17.7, -1.6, 16.0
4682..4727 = -11.7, -0.7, 11.0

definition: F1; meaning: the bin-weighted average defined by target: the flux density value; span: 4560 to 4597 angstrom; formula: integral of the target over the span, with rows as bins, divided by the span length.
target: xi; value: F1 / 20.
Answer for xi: 2.07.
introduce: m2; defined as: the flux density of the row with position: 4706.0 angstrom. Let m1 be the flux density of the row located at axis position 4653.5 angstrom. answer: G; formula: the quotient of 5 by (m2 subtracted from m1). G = 3.9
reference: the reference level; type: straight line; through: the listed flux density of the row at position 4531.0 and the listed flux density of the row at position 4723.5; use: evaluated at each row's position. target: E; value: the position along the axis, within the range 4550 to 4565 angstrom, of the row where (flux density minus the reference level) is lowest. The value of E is 4561.0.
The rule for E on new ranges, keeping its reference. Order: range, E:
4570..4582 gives 4581.0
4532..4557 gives 4536.0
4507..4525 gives 4516.0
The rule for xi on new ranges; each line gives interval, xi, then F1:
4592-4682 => 2.06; 41.1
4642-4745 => 2.06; 41.1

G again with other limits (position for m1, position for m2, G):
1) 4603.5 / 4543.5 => -0.4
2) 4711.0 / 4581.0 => 1.3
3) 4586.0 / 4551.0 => 0.8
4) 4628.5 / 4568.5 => 1.3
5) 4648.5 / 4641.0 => -2.6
